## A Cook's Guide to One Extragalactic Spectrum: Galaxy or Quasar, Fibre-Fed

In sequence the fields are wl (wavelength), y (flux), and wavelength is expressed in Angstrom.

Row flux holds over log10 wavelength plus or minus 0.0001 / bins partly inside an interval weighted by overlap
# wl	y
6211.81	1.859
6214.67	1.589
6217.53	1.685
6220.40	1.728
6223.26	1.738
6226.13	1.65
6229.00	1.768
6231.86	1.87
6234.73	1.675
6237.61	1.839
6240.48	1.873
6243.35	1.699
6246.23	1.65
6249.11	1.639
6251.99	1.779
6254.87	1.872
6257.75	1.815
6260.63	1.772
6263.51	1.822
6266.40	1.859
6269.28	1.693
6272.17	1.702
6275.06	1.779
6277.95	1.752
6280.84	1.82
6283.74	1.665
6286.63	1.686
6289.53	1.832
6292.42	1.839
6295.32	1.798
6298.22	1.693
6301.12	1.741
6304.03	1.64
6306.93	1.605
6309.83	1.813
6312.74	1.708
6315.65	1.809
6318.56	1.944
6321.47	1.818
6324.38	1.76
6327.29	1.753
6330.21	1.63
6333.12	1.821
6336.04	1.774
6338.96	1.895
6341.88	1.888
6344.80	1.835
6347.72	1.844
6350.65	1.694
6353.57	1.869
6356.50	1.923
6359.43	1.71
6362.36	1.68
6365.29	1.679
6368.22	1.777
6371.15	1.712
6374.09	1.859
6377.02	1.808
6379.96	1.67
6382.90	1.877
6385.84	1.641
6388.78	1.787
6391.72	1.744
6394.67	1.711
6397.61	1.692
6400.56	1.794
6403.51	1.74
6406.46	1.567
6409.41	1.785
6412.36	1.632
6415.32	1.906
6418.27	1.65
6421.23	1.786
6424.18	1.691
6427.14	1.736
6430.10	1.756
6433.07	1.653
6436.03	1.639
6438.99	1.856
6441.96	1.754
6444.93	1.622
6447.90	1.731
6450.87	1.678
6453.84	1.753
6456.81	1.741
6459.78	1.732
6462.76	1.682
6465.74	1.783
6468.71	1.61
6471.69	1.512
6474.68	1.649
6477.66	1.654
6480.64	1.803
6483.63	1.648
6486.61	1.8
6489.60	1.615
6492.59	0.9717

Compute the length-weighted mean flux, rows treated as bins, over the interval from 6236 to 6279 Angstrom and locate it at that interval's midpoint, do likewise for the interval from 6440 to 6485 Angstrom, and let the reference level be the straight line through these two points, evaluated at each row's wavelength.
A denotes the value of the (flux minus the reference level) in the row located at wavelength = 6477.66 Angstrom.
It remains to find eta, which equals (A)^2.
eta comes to 0.0010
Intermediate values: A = -0.03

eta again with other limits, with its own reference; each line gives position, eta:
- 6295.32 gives 0.0018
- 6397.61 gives 0.0006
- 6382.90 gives 0.0241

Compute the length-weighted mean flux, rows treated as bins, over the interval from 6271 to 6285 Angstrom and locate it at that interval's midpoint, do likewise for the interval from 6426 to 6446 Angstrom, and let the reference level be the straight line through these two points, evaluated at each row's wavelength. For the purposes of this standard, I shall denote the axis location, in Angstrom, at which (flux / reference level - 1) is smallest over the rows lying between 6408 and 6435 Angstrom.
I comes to 6412.36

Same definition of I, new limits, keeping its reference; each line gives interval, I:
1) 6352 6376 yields 6365.29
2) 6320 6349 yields 6330.21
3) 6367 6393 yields 6385.84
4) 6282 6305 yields 6304.03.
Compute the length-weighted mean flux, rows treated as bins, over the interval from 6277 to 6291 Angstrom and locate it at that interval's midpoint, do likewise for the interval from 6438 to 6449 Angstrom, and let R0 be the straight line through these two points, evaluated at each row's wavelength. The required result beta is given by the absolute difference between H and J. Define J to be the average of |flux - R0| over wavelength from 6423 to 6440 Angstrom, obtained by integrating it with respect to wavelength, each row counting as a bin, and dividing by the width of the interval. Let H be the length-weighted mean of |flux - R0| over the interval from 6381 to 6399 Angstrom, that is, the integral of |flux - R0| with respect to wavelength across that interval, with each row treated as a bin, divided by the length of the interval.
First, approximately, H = 0.06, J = 0.0596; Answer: 0.001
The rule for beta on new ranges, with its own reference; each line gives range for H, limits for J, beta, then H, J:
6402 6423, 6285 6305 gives 0.025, 0.09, 0.0645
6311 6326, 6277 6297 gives 0.011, 0.08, 0.0640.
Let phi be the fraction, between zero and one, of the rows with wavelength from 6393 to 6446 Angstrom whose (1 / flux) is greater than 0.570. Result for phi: 0.67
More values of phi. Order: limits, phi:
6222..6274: 0.44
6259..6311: 0.50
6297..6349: 0.39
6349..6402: 0.56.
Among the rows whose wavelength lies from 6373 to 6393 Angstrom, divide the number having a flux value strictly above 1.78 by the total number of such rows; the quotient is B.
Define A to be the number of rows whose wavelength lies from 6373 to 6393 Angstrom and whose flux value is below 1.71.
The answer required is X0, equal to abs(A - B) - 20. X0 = -18.6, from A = 2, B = 0.57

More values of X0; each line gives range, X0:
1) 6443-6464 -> -17.0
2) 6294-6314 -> -16.3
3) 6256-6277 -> -18.4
